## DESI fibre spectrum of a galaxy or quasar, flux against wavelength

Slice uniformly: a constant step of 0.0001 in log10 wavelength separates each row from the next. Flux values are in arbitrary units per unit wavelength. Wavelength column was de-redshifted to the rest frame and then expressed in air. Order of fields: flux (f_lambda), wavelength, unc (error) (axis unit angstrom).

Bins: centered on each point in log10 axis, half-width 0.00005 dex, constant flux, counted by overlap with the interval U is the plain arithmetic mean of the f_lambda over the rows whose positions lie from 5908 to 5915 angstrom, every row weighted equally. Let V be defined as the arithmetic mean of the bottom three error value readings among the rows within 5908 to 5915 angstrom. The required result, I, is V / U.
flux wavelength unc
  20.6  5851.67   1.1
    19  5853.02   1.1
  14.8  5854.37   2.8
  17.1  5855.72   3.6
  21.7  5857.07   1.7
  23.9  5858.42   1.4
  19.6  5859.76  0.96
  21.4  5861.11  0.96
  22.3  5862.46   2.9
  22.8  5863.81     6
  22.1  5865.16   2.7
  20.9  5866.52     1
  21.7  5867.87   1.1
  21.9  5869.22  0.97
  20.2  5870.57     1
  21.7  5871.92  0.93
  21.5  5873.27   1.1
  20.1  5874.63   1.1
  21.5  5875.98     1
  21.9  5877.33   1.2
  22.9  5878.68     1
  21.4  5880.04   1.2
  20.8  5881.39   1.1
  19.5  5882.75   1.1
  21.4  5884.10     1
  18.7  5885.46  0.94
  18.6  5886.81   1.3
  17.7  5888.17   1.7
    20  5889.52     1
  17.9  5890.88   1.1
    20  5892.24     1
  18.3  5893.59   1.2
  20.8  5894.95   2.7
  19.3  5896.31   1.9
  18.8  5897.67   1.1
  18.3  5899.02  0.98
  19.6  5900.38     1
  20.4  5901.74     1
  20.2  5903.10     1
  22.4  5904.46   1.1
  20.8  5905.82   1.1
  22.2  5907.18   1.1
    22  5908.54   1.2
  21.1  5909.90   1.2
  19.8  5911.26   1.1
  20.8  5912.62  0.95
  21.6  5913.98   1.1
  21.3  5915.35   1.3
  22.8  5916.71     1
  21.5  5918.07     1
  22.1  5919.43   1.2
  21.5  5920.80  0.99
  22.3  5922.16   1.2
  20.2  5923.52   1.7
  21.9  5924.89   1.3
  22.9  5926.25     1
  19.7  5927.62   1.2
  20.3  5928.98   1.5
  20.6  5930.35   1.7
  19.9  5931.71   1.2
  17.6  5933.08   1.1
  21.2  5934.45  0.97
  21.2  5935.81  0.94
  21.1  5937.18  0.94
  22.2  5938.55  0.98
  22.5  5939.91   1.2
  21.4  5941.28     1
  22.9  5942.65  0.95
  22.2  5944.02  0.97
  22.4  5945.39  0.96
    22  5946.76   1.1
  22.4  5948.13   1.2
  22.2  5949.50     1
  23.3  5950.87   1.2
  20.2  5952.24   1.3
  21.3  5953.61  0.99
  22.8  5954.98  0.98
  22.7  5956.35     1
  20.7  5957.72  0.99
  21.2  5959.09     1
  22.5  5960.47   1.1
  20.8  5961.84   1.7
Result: 0.0499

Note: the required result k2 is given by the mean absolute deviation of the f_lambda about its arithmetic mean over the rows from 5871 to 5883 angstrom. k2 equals 0.75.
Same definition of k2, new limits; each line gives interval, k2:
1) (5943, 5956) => 0.61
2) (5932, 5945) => 0.97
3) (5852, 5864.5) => 2.37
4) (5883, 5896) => 1.14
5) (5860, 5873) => 0.56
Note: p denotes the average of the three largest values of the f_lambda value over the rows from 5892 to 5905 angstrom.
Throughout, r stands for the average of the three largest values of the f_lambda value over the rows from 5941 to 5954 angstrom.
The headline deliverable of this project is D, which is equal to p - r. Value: -1.7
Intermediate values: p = 21.2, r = 22.9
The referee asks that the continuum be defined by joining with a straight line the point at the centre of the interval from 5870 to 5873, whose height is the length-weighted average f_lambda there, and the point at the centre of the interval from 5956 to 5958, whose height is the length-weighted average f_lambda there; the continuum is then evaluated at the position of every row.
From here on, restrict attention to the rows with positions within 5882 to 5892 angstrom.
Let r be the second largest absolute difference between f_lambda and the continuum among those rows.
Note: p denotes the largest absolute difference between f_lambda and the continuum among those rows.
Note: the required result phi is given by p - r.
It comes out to 0.2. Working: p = 3.5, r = 3.3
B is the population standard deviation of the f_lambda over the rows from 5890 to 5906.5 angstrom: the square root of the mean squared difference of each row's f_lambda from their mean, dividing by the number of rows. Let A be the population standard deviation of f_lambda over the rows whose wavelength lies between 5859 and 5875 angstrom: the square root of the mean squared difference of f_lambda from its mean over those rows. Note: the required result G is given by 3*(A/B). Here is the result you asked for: 2.23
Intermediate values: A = 0.9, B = 1.25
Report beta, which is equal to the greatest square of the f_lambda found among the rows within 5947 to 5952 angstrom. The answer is 543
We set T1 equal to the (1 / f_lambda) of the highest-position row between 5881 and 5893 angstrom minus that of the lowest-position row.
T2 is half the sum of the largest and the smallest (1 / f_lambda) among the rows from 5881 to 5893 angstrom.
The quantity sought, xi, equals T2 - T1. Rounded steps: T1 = 0.0019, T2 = 0.052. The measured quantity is 0.0497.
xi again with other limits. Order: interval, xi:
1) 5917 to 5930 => 0.0445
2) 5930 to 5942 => 0.0524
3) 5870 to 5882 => 0.0481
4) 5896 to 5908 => 0.0564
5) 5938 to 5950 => 0.0452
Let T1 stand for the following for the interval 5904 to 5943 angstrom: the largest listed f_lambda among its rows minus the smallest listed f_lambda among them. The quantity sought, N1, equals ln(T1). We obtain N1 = 1.7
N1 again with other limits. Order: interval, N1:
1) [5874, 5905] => 1.6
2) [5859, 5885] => 1.2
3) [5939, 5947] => 0.4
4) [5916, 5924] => 1.0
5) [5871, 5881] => 1.0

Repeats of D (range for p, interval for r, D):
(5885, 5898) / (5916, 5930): -2.4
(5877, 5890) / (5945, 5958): -0.9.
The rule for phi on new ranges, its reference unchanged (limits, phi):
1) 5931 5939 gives 2.3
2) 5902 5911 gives 0.1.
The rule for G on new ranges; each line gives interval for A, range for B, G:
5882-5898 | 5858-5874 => 3.03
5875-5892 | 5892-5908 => 3.81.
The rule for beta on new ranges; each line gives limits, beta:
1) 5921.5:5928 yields 524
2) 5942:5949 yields 524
